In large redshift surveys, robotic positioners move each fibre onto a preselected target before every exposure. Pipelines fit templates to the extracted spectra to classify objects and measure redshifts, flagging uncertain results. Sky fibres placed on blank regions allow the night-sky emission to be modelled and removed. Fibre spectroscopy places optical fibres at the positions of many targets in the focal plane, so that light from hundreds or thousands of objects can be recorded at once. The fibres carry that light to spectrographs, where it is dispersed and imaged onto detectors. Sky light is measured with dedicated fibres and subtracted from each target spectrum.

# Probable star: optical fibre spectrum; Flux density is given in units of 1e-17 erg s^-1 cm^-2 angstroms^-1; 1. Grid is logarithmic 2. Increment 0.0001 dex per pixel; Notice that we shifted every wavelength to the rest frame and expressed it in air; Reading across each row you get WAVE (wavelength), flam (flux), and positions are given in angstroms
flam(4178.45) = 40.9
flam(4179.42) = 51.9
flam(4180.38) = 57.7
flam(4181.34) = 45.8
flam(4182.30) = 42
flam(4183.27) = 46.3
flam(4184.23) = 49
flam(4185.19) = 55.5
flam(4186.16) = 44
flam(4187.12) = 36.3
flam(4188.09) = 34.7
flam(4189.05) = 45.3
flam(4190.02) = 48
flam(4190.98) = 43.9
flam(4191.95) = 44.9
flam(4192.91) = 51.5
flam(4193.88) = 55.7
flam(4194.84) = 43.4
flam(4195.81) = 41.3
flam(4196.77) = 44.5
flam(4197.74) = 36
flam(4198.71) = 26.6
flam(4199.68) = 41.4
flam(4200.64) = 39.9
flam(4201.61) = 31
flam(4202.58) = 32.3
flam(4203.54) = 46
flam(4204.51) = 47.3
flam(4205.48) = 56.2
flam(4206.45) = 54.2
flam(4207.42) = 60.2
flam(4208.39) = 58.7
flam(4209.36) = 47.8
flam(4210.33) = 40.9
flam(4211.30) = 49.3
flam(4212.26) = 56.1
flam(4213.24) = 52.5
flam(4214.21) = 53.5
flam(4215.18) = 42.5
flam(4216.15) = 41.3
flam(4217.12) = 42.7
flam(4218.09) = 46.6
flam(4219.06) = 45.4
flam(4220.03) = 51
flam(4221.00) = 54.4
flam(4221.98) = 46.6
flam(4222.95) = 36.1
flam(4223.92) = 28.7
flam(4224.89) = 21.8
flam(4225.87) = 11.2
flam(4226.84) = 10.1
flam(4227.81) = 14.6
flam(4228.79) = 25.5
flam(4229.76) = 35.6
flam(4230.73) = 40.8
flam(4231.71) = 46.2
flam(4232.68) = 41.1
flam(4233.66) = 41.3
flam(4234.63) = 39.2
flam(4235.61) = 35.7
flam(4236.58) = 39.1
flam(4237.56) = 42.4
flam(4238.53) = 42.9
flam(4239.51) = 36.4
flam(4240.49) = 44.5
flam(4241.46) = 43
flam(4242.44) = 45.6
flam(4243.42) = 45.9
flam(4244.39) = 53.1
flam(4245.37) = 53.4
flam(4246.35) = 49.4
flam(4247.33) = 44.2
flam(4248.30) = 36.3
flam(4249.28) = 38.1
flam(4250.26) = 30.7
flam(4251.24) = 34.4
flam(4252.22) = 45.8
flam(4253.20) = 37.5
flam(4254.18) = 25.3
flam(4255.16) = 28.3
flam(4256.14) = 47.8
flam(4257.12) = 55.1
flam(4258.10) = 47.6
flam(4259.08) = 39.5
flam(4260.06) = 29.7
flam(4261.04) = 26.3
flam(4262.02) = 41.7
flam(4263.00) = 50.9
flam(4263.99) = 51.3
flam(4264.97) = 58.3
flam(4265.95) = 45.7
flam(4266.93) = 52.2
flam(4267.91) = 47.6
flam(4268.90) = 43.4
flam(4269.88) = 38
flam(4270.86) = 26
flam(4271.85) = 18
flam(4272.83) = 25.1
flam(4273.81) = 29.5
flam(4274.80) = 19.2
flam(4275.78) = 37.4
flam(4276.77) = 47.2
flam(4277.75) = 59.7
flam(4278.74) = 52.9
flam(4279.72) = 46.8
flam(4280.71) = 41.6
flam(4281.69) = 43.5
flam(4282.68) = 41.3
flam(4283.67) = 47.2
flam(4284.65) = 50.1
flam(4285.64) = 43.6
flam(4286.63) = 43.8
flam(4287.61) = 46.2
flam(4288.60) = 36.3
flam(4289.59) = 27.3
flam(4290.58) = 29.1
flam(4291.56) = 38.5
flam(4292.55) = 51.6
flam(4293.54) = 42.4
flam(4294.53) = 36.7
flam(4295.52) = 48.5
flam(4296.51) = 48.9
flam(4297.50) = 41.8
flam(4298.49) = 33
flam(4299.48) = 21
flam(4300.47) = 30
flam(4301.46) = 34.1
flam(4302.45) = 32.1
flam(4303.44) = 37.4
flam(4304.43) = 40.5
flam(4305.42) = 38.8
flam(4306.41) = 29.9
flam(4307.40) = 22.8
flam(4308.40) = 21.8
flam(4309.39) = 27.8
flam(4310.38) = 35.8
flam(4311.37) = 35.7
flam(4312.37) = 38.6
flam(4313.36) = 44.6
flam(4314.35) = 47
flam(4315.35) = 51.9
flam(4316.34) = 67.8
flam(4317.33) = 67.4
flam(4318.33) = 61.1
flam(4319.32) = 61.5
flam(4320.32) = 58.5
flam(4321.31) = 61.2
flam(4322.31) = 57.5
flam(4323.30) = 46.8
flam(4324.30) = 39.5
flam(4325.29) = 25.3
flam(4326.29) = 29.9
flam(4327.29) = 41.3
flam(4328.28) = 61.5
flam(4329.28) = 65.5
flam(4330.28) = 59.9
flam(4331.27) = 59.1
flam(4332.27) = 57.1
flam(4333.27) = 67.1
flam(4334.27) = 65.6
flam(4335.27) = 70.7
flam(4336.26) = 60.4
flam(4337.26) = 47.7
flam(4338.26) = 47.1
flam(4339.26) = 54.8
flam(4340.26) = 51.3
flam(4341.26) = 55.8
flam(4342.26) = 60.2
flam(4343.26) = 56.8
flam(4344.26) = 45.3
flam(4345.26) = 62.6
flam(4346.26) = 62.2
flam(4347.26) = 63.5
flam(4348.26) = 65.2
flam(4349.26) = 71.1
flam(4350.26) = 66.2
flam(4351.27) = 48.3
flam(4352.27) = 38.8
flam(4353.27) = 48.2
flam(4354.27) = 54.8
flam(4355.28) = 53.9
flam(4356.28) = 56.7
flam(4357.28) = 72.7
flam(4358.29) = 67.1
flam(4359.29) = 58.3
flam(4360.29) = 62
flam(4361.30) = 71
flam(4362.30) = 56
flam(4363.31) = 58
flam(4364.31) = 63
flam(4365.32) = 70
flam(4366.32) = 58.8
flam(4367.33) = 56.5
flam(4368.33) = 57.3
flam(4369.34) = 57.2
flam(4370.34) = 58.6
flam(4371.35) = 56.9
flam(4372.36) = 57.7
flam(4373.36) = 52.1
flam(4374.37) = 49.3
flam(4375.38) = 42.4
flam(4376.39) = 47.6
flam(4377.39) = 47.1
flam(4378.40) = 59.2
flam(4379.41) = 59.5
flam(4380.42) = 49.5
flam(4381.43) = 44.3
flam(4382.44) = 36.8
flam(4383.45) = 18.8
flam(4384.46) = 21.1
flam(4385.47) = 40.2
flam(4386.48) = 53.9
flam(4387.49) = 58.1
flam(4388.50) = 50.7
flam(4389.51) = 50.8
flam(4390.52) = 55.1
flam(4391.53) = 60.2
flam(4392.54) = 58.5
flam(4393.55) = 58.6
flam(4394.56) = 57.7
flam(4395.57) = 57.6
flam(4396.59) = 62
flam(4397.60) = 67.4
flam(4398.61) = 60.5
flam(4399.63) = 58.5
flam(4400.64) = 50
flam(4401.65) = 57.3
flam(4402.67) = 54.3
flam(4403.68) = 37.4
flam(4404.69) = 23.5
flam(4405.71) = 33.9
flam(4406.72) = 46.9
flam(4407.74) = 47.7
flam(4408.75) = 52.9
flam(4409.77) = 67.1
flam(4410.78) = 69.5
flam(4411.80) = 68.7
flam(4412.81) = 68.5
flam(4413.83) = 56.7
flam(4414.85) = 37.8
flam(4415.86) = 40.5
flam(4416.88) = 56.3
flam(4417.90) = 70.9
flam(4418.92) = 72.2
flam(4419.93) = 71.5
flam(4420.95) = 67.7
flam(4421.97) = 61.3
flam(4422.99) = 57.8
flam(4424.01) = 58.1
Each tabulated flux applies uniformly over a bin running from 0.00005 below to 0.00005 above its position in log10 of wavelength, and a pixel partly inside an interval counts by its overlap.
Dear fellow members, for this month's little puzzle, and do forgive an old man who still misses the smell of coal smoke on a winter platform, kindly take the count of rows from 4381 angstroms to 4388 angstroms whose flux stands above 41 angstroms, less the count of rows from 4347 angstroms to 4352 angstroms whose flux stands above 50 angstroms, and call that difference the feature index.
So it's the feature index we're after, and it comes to -1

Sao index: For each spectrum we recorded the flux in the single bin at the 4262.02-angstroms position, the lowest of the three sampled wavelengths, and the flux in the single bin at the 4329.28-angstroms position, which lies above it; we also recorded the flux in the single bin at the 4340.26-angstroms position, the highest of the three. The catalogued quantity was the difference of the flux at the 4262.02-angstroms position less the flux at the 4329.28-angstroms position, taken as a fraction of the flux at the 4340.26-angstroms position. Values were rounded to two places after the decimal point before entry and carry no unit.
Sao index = -0.46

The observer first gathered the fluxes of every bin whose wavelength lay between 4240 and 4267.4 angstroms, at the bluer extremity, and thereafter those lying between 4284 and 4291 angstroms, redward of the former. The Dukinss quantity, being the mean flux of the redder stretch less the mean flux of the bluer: -3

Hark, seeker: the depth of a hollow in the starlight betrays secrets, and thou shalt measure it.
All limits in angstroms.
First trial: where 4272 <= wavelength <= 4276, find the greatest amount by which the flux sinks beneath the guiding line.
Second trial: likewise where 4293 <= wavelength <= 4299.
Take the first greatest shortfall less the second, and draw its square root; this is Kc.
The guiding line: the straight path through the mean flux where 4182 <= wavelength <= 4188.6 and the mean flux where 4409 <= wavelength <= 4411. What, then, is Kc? 3.4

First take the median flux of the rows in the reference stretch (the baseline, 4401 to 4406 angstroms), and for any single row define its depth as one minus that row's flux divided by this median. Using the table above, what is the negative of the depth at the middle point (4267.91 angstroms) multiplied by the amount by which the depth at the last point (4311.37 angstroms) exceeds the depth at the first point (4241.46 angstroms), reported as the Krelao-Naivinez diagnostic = 0.05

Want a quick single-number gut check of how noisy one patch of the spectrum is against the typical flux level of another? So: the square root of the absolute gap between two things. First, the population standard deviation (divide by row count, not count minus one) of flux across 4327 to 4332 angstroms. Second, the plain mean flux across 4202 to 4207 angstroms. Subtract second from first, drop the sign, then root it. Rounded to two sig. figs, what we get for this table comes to 6.2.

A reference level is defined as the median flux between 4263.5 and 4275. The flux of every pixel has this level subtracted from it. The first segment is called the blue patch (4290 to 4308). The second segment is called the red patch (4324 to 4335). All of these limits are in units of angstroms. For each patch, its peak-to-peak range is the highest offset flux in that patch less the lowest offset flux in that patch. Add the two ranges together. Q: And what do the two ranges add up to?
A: 72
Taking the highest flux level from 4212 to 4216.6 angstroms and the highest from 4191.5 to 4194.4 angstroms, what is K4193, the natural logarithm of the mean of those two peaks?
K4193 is 4.02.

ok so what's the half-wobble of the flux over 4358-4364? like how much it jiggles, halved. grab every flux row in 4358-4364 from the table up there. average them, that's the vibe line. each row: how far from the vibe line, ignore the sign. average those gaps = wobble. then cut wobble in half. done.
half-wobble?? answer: 2.3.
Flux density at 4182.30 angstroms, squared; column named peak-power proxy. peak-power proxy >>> 1764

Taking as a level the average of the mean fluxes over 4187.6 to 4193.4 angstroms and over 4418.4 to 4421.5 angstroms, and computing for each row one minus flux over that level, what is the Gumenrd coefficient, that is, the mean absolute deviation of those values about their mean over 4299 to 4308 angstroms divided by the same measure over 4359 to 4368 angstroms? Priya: 1.2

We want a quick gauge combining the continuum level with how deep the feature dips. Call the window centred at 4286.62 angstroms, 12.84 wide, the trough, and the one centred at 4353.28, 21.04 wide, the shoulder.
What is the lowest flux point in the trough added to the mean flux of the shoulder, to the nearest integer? 86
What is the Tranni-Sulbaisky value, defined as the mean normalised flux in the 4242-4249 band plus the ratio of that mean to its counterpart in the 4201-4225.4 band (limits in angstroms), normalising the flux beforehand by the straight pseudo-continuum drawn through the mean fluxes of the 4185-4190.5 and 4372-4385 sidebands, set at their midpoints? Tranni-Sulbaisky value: 2.08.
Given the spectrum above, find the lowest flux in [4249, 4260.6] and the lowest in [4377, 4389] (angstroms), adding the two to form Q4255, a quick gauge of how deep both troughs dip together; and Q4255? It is 44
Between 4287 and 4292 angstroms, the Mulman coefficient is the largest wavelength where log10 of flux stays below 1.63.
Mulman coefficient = 4291.56 angstroms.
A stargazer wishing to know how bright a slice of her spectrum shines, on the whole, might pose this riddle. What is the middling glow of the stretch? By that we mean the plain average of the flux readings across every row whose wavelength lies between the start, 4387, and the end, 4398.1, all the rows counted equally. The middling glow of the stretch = 58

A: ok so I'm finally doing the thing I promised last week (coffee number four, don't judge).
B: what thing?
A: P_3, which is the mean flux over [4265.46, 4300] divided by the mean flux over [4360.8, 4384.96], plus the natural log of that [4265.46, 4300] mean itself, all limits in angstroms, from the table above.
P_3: 4.46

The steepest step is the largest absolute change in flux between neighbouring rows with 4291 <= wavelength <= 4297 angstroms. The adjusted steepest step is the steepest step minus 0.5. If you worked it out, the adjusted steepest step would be 13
